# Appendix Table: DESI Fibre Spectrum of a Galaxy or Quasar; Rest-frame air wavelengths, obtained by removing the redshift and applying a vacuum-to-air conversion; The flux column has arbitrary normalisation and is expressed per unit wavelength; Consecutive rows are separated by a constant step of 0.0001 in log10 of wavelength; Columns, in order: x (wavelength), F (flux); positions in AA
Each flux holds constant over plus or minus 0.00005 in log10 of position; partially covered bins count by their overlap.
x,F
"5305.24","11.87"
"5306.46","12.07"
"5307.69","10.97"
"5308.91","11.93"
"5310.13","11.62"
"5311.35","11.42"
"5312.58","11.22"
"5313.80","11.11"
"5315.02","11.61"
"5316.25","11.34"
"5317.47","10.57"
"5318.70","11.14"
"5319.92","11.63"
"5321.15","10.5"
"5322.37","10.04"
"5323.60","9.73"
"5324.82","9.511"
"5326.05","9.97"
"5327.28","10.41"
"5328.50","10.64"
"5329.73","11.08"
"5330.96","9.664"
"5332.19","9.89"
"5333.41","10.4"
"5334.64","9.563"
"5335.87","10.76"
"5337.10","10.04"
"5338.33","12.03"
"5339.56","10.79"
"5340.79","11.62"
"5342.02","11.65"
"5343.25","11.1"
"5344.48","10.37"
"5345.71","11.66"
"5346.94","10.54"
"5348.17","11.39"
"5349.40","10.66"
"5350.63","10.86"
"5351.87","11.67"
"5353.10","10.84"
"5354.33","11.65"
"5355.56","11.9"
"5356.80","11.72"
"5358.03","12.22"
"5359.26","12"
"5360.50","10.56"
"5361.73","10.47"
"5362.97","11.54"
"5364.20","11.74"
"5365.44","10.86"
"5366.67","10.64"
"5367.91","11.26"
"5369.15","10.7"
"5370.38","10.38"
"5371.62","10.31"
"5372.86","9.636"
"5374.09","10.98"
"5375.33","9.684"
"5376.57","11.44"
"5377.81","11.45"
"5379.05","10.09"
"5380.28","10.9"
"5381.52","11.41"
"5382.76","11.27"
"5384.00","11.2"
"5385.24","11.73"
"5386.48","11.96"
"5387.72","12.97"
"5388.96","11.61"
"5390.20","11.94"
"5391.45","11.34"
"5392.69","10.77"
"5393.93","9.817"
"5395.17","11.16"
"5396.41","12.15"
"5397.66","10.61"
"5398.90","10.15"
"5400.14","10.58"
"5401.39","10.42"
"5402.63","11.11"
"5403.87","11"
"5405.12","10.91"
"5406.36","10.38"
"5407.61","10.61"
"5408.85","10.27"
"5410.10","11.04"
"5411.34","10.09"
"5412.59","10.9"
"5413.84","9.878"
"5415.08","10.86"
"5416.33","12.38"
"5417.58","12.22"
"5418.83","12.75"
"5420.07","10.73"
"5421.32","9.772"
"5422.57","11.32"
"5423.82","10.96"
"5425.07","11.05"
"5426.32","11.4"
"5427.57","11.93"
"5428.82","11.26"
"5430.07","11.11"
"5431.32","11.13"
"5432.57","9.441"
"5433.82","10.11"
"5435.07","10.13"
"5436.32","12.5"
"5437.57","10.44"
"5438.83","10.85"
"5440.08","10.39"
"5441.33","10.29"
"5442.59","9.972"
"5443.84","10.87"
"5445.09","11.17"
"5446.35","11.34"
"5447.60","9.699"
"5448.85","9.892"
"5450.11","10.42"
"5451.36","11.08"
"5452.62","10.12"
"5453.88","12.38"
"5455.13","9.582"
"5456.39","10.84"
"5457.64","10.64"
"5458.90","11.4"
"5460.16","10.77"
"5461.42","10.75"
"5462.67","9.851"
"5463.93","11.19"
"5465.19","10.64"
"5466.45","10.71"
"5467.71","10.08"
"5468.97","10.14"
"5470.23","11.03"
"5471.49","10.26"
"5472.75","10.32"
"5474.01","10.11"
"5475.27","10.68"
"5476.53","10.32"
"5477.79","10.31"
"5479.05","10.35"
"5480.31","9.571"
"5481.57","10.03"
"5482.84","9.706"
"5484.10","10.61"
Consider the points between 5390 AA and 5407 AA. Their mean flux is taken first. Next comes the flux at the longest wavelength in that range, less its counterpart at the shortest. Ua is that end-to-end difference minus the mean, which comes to -12.4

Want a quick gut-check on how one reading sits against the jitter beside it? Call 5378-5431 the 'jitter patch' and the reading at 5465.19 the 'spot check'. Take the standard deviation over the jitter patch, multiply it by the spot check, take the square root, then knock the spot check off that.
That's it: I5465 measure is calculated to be -7.8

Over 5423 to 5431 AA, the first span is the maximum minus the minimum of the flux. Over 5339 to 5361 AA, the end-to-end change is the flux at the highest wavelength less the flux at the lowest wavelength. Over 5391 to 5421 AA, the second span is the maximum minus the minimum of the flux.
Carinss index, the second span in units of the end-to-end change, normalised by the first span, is -13.1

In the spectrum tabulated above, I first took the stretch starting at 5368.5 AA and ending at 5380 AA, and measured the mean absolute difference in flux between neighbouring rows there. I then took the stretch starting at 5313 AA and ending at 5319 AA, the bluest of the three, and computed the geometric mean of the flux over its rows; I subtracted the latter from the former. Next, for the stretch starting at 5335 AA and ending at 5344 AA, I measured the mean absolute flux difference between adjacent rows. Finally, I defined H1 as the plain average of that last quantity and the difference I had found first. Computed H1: -4.7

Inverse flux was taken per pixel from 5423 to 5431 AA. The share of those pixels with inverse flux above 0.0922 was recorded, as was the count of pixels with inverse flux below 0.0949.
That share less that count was -6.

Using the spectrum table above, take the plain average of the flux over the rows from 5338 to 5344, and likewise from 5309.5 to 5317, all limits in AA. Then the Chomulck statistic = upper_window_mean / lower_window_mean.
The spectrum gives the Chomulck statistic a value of 1.00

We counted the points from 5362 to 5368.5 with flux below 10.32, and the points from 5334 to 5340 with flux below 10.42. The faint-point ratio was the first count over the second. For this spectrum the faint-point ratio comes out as 0.0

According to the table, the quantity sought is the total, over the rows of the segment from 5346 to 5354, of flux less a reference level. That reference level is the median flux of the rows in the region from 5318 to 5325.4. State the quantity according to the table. 4.3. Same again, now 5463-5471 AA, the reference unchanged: 2.2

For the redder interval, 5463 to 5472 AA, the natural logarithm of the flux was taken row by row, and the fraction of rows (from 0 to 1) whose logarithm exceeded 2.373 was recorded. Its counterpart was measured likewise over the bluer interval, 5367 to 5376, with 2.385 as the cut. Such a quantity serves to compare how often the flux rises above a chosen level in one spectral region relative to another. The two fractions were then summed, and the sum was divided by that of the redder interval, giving 2.00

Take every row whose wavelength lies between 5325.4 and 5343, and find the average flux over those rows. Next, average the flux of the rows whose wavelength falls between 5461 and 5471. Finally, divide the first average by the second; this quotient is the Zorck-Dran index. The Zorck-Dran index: 1.01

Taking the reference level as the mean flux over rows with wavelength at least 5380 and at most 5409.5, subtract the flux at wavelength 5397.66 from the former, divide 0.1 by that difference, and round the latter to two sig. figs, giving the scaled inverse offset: 0.21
